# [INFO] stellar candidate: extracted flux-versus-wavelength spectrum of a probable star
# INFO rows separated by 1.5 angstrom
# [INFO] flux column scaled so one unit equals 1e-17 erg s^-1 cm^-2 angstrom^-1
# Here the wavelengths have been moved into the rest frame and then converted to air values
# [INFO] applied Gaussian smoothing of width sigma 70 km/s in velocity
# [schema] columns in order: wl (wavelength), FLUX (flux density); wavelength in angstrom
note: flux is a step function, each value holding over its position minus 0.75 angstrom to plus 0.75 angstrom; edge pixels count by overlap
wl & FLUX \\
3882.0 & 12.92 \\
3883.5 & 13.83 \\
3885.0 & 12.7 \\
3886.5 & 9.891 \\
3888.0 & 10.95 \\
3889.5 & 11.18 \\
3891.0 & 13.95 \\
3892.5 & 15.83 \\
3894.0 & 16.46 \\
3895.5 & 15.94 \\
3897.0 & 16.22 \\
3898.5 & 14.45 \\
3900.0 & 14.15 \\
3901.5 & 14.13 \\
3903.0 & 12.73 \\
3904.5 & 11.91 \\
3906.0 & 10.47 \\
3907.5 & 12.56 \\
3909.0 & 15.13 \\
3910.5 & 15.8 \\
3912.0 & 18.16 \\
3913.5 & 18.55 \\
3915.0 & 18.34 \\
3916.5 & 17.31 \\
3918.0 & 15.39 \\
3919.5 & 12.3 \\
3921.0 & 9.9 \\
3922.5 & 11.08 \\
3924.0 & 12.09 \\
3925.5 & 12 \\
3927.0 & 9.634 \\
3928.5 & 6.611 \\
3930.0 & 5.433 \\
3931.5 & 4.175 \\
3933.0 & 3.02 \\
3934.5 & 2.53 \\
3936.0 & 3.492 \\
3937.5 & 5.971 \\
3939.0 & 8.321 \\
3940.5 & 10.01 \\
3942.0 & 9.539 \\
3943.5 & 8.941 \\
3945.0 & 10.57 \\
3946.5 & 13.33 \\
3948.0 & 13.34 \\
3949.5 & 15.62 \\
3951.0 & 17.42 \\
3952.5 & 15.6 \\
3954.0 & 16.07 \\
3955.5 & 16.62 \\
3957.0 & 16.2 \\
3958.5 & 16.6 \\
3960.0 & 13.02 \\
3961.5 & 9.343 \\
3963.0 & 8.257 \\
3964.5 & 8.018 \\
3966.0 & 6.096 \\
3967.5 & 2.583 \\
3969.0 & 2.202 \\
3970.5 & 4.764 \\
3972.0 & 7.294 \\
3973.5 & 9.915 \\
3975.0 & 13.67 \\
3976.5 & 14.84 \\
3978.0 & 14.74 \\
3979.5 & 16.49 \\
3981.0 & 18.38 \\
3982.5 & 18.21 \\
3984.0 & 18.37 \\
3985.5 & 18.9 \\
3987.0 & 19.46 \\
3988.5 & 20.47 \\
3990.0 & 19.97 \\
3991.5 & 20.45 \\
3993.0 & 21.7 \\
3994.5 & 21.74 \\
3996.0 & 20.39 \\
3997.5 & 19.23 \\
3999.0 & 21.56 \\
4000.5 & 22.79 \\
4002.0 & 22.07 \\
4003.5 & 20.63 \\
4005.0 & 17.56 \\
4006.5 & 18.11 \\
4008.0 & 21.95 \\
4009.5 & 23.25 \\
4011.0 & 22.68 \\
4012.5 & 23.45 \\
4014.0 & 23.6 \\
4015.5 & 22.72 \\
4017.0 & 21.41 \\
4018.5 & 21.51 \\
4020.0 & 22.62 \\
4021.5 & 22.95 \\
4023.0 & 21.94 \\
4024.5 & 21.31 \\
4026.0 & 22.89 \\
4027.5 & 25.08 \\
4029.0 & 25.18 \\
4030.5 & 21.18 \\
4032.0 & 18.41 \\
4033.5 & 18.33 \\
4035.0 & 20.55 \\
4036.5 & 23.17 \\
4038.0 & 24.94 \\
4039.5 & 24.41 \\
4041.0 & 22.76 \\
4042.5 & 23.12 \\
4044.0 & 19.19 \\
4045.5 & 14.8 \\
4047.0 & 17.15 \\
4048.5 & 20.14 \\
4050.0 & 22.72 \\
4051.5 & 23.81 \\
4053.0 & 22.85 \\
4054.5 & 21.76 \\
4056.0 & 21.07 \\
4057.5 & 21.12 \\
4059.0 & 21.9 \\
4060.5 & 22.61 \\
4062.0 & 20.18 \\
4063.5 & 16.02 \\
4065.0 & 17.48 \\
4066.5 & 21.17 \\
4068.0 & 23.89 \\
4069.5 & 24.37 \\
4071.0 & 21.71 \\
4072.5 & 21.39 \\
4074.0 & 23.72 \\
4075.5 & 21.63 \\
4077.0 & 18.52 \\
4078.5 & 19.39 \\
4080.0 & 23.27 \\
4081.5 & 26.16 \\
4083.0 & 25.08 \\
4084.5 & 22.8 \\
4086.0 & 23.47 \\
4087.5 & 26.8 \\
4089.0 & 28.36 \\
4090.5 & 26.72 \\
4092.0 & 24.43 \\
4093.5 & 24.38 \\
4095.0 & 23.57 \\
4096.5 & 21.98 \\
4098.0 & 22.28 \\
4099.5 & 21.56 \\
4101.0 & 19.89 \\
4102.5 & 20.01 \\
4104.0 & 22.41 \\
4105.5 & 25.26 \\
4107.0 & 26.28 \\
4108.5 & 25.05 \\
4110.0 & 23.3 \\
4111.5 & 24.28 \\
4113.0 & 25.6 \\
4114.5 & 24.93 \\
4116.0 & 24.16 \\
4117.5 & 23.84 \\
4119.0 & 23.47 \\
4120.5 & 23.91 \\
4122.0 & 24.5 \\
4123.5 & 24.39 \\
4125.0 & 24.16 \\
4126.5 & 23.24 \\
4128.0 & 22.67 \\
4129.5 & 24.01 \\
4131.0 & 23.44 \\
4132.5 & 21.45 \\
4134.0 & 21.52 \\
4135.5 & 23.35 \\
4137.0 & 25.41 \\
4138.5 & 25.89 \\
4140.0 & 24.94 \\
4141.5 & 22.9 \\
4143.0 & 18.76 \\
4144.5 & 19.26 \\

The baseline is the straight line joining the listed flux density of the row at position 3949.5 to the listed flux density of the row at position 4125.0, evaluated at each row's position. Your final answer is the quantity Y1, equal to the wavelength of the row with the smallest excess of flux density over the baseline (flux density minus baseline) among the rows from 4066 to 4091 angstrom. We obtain 4077.0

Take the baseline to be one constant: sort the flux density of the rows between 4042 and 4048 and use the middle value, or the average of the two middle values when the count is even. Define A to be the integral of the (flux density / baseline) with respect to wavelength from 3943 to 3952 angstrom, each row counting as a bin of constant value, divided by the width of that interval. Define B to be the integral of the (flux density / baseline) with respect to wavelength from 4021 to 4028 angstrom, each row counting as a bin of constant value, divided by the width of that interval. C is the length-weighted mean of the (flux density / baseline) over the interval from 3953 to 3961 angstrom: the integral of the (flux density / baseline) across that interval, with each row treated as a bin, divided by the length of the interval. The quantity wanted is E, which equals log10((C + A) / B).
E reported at 0.10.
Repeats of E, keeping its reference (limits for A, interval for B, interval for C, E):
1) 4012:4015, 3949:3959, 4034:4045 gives 0.45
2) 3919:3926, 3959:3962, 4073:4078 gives 0.44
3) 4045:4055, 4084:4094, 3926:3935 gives 0.01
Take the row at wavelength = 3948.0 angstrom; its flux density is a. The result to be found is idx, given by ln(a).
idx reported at 2.6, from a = 13.34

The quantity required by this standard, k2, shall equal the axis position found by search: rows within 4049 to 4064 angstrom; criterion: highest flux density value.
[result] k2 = 4051.5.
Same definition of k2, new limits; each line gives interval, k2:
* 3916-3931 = 3916.5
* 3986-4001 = 4000.5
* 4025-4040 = 4029.0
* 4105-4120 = 4107.0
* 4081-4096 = 4089.0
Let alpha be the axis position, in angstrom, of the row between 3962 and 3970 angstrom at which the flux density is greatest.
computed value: 3963.0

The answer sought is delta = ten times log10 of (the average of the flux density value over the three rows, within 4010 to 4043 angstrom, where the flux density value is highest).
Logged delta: 14.0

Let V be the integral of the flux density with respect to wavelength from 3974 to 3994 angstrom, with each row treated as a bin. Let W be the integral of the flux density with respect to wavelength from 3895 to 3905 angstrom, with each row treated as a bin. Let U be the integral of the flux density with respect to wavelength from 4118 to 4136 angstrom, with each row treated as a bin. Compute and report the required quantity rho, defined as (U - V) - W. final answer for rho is -83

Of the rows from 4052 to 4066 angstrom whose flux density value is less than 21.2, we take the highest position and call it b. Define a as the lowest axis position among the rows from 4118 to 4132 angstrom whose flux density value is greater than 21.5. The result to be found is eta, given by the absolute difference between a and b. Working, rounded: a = 4119.0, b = 4065.0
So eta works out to 54.0 angstrom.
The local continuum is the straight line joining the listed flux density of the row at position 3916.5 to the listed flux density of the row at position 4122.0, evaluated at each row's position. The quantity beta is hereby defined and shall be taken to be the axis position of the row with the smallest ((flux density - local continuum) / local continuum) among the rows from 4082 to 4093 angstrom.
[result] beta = 4084.5 angstrom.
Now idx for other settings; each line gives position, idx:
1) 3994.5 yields 3.1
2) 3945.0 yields 2.4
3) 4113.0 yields 3.2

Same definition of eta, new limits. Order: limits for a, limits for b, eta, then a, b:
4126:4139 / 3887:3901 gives 226.5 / 4126.5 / 3900.0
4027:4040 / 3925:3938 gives 90.0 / 4027.5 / 3937.5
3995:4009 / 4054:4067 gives 67.5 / 3999.0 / 4066.5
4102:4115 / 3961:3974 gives 130.5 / 4104.0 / 3973.5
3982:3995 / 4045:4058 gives 64.5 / 3993.0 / 4057.5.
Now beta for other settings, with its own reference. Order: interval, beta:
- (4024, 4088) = 4045.5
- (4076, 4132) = 4077.0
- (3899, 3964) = 3934.5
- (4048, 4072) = 4063.5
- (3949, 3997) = 3969.0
